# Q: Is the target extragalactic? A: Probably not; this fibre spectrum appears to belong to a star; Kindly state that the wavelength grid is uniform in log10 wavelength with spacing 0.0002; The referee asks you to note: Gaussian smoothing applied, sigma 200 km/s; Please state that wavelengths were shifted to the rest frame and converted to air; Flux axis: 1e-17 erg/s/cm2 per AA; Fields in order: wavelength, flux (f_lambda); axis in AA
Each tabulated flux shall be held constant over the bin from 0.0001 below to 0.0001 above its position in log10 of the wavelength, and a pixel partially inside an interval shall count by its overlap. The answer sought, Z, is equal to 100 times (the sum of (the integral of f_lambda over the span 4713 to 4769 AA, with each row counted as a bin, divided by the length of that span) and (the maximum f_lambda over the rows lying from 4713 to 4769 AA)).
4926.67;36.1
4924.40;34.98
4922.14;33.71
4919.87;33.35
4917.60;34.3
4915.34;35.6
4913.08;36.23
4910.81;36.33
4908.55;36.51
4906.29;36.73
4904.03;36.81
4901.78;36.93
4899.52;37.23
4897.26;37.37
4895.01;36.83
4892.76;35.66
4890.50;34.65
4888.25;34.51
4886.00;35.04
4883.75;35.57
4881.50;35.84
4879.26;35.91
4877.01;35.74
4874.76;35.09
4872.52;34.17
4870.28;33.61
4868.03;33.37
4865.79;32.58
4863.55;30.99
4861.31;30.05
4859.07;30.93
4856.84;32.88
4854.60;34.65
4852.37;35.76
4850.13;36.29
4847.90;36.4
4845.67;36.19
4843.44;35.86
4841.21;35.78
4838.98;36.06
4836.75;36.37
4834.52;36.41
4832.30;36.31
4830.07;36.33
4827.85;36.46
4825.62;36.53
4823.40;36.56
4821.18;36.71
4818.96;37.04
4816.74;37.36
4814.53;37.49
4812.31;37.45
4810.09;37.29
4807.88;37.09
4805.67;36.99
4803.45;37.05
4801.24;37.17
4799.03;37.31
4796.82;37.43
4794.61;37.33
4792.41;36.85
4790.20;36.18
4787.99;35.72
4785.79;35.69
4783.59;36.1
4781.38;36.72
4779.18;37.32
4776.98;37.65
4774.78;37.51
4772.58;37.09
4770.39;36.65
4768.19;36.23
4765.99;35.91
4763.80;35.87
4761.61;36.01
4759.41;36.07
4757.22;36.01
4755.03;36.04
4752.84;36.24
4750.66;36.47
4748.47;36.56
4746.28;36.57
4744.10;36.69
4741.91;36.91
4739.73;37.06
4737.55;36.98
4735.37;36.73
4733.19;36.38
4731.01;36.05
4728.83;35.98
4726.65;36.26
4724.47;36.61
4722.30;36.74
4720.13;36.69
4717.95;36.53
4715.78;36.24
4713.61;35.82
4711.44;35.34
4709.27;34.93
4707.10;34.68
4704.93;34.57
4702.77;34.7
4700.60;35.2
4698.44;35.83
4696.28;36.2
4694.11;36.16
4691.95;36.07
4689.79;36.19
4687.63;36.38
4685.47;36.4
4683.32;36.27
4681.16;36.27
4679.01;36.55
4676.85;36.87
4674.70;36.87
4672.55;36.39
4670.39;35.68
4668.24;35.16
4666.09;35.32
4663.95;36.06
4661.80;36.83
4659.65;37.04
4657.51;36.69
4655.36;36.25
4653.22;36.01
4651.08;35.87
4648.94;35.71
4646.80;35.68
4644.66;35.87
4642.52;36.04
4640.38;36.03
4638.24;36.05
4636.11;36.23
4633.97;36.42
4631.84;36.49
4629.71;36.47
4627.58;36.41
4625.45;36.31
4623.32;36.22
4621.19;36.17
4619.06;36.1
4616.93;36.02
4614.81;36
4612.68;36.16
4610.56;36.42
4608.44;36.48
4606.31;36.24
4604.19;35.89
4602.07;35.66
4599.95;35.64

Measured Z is 7344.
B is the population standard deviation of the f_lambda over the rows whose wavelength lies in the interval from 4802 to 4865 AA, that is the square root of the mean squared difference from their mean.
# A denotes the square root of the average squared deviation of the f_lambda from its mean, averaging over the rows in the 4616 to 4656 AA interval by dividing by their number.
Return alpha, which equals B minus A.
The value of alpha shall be 1.75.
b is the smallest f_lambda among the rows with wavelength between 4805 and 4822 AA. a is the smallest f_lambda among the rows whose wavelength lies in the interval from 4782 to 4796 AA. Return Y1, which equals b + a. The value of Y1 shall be 72.4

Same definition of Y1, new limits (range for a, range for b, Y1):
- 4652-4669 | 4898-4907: 71.9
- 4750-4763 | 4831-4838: 72.3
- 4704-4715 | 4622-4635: 70.8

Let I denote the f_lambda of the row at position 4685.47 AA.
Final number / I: 36.4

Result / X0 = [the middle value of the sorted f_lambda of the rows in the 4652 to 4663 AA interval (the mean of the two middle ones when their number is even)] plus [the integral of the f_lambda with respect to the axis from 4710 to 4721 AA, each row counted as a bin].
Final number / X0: 433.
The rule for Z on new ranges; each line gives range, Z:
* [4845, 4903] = 7215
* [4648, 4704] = 7316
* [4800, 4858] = 7389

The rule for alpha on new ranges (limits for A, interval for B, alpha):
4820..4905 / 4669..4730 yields -1.11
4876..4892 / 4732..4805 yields 0.01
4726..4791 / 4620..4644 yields -0.35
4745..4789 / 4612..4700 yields -0.19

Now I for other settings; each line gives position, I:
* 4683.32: 36.27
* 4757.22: 36.01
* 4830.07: 36.33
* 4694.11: 36.16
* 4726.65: 36.26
